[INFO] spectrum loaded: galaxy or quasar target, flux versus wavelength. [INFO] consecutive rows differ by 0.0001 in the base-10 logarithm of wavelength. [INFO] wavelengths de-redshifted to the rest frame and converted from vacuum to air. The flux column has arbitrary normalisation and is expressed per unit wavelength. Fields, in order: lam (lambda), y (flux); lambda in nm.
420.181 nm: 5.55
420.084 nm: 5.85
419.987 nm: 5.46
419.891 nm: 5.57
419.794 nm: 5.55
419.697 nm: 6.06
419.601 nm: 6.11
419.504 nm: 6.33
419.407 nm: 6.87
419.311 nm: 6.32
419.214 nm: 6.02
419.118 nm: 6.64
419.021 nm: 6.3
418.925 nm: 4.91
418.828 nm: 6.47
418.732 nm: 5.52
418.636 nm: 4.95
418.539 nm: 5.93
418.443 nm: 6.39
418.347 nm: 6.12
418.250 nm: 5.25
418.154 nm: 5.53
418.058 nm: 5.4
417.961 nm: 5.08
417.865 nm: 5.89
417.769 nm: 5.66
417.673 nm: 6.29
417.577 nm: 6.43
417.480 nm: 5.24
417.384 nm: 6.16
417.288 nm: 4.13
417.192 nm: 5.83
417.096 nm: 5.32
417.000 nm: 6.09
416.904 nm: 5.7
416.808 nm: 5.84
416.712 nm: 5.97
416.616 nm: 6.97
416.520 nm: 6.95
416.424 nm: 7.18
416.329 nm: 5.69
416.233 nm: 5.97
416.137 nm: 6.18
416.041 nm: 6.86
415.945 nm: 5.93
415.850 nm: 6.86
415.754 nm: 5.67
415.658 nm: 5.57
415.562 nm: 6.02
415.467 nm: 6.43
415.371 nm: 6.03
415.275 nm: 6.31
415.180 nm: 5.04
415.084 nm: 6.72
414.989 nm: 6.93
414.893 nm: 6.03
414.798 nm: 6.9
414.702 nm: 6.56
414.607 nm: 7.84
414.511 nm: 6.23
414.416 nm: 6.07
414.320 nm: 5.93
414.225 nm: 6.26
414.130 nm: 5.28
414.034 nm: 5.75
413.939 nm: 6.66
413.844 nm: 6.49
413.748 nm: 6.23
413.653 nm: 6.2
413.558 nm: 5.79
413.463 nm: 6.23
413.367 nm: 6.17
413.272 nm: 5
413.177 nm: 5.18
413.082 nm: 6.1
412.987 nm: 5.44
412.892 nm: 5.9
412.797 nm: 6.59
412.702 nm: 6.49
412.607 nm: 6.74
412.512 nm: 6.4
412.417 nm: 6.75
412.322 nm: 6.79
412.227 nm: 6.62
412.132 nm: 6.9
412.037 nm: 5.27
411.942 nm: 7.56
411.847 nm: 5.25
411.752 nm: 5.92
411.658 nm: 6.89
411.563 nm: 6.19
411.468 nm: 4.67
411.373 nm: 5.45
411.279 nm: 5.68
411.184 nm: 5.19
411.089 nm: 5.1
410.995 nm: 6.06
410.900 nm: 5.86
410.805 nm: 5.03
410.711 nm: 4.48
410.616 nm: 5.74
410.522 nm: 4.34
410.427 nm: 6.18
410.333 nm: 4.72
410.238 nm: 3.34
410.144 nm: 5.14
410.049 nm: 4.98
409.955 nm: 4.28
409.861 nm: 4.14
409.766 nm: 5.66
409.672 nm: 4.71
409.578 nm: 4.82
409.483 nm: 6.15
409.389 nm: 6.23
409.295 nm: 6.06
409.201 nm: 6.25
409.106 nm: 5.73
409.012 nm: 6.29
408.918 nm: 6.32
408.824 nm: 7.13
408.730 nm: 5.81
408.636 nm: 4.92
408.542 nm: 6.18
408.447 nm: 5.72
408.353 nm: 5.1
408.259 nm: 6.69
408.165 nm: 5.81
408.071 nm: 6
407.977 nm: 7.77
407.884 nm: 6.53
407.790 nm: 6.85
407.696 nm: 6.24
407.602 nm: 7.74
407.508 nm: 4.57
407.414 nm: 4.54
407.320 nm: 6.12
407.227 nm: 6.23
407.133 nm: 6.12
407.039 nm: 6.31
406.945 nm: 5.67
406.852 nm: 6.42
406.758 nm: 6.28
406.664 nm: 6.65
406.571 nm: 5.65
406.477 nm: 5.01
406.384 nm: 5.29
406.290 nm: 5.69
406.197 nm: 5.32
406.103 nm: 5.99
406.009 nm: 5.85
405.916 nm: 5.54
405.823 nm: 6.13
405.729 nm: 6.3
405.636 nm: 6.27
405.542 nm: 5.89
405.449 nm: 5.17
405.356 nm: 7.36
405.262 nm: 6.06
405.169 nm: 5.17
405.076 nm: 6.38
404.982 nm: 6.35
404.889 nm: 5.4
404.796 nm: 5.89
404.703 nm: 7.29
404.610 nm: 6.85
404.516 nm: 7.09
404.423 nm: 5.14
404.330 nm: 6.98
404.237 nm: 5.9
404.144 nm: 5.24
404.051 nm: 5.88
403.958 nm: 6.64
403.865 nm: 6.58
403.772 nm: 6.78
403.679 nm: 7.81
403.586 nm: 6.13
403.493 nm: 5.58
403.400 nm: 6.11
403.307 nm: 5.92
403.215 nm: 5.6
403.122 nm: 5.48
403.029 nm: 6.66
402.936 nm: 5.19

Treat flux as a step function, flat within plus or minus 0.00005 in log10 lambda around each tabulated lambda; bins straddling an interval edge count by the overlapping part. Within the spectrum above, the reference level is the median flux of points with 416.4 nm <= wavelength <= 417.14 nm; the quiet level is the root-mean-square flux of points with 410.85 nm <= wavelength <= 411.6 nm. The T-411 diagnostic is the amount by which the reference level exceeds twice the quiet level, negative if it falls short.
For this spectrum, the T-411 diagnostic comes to -5.06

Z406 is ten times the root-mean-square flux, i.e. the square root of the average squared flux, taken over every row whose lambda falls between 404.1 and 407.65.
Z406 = 60.4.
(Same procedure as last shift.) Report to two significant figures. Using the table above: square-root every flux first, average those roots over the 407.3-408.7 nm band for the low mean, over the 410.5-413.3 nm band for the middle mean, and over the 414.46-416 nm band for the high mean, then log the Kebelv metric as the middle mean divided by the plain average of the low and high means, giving 0.97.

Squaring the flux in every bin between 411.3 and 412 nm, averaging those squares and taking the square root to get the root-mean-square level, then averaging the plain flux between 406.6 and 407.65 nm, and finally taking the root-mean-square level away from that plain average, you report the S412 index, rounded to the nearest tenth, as 0.0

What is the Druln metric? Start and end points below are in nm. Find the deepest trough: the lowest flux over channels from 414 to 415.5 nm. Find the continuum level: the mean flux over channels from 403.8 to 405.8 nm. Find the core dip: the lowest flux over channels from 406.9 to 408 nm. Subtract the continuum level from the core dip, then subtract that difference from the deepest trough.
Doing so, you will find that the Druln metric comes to 6.7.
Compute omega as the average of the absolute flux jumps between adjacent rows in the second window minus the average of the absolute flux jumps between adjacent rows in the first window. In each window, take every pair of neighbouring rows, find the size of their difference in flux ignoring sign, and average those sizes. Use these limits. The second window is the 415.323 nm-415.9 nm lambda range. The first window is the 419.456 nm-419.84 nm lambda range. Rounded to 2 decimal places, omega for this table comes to 0.25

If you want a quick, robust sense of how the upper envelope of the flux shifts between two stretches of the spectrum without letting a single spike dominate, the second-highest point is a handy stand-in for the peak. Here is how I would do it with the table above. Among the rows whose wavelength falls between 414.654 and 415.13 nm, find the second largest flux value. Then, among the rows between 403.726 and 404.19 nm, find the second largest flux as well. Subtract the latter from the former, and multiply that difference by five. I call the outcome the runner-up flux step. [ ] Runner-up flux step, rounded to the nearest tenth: 1.3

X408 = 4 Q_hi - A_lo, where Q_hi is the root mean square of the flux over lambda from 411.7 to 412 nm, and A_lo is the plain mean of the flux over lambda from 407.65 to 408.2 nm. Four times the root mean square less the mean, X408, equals 18.7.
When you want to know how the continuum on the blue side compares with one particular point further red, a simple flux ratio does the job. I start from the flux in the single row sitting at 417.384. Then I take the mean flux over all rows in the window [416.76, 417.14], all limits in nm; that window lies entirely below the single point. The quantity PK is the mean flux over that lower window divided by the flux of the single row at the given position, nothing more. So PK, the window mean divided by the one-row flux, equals 0.93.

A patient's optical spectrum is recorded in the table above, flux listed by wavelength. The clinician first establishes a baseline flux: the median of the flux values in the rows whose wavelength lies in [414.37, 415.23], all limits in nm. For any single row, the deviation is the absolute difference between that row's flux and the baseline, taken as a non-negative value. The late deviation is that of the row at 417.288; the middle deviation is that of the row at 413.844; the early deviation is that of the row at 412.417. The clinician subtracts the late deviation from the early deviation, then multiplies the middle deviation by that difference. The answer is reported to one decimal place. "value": -0.2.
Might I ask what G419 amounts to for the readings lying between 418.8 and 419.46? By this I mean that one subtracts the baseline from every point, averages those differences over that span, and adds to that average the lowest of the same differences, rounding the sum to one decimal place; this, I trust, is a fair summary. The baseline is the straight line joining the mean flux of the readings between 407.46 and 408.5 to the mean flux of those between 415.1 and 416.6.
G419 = -1.2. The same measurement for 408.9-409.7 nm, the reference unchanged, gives -2.0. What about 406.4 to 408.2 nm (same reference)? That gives -1.9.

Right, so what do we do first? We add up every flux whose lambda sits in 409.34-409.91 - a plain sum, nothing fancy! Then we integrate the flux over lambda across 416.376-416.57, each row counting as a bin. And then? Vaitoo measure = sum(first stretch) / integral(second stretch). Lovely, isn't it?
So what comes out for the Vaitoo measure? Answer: 23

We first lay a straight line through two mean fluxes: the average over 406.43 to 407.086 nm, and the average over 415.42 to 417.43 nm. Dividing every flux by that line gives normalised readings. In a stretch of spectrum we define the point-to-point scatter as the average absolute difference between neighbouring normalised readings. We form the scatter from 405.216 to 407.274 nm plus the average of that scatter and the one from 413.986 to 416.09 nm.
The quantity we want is 0.19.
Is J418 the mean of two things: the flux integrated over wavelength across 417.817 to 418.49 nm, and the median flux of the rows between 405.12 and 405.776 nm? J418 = 4.94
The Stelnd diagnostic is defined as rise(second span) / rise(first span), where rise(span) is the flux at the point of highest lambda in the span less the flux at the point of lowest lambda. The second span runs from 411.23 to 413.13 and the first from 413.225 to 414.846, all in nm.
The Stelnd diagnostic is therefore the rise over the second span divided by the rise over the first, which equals 0.2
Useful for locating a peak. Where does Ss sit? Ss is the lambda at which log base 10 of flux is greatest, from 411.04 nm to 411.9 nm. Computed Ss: 411.658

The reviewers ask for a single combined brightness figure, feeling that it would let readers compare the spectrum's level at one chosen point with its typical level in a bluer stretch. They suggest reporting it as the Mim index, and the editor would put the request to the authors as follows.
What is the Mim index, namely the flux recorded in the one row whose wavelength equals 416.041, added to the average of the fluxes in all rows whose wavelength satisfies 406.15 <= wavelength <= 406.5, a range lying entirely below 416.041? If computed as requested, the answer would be 12.2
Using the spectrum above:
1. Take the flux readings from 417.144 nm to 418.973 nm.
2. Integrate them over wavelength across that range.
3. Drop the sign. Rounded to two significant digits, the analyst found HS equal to 10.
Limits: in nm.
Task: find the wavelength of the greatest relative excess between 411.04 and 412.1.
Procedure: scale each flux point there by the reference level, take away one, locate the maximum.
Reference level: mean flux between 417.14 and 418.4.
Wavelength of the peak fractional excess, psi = 411.942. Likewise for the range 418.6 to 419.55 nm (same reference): 419.407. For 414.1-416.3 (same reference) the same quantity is 414.607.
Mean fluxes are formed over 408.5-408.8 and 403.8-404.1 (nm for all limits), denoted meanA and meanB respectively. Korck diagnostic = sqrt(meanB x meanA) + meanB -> 12.4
